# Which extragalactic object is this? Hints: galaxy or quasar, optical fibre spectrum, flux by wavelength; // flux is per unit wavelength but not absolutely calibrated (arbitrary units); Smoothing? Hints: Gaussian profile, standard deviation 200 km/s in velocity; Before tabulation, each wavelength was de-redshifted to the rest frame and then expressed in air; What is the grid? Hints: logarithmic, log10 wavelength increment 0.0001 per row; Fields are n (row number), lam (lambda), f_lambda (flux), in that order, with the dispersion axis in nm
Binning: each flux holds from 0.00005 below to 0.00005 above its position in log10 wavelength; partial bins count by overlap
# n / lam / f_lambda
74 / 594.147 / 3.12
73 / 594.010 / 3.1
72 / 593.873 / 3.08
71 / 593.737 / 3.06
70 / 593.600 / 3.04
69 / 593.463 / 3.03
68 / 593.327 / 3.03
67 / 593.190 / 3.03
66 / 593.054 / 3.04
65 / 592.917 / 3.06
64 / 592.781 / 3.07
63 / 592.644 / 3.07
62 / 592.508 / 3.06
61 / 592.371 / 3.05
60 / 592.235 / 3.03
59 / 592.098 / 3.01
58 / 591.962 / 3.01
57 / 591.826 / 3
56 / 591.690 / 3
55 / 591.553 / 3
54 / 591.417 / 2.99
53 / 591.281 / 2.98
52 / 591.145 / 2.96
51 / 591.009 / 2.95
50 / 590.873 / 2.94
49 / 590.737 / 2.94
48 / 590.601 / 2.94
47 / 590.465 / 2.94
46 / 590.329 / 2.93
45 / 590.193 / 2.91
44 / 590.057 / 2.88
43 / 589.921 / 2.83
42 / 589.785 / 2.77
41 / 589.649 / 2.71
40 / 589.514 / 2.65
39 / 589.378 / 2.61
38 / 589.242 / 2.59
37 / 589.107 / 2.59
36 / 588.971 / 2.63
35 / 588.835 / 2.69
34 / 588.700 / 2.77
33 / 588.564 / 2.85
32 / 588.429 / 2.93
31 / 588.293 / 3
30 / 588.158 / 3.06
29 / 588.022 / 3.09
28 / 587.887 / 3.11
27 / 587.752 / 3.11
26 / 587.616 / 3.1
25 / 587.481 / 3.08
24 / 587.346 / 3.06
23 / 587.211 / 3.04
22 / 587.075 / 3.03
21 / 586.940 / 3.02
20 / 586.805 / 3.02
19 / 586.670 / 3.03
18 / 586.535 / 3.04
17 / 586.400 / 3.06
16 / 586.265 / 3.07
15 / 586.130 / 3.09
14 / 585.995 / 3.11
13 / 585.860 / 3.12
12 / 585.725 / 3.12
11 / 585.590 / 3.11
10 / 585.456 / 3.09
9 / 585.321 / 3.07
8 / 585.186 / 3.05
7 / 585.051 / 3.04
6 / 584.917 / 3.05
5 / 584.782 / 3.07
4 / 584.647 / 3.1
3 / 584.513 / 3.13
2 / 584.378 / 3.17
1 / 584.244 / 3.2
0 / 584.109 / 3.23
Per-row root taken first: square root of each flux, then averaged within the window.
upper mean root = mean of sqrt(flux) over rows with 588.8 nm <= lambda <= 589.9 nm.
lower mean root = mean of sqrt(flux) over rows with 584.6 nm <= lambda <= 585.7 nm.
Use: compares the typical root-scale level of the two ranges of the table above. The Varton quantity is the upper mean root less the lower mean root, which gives -0.12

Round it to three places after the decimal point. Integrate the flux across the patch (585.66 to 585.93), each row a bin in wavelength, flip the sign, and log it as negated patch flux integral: -0.842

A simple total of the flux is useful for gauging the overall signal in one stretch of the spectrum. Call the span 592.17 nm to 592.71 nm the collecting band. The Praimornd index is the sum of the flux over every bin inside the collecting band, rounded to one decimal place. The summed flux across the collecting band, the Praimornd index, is 12.2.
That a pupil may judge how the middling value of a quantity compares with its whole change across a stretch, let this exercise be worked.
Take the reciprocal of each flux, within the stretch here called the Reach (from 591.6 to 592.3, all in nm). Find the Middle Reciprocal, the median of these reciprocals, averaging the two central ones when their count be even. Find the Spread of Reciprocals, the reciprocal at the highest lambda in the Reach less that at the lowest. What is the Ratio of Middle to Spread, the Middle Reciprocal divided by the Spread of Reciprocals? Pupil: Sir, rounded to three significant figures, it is -101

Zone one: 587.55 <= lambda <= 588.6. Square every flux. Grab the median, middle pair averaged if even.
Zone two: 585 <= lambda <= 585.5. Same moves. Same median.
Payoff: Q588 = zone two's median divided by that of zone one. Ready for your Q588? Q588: 0.99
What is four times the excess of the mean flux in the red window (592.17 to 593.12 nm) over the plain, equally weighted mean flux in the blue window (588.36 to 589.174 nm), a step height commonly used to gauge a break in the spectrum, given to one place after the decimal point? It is 1.2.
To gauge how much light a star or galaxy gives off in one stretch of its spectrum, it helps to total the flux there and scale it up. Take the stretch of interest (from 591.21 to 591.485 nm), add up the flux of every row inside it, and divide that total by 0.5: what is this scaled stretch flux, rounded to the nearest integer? 12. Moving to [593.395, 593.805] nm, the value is 18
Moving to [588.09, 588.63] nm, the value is 24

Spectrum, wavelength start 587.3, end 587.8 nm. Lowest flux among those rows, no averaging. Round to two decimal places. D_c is 3.06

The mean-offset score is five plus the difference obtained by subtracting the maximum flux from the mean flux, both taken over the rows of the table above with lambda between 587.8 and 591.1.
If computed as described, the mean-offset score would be 4.74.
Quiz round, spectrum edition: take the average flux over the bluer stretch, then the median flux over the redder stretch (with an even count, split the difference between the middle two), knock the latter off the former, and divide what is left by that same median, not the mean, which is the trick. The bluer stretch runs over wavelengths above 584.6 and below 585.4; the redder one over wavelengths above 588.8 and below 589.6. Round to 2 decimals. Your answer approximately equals 0.17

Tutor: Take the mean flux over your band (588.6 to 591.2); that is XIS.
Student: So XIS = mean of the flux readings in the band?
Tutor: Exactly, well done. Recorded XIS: 2.80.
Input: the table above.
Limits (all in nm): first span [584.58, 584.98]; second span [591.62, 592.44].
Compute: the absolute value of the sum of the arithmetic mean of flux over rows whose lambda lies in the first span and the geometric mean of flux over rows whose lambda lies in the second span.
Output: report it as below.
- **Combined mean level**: 6.09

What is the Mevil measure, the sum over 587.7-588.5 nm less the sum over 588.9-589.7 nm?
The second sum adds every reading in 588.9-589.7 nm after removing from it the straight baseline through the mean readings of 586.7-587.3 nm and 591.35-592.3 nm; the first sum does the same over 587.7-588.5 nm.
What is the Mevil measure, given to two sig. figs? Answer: 2.5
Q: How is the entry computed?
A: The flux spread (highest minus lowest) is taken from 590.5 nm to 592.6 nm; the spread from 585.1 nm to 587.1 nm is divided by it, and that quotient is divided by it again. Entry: 7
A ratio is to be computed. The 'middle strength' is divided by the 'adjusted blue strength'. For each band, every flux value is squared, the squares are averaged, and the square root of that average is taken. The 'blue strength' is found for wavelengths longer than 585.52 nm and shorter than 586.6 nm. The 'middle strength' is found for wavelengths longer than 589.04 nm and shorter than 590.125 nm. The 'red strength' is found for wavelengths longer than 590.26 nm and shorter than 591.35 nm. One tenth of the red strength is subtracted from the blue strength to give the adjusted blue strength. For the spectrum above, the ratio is 0.97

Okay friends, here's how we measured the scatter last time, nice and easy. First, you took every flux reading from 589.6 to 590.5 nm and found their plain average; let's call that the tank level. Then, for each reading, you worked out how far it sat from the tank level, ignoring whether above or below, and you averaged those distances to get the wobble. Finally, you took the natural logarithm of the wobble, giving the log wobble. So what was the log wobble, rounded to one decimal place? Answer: -2.6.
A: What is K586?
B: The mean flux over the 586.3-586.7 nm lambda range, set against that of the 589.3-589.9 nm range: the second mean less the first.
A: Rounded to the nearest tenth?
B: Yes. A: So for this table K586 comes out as -0.4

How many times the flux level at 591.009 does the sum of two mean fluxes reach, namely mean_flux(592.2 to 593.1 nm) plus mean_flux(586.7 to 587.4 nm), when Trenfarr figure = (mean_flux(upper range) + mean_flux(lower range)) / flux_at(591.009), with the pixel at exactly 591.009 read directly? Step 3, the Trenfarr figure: 2.06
